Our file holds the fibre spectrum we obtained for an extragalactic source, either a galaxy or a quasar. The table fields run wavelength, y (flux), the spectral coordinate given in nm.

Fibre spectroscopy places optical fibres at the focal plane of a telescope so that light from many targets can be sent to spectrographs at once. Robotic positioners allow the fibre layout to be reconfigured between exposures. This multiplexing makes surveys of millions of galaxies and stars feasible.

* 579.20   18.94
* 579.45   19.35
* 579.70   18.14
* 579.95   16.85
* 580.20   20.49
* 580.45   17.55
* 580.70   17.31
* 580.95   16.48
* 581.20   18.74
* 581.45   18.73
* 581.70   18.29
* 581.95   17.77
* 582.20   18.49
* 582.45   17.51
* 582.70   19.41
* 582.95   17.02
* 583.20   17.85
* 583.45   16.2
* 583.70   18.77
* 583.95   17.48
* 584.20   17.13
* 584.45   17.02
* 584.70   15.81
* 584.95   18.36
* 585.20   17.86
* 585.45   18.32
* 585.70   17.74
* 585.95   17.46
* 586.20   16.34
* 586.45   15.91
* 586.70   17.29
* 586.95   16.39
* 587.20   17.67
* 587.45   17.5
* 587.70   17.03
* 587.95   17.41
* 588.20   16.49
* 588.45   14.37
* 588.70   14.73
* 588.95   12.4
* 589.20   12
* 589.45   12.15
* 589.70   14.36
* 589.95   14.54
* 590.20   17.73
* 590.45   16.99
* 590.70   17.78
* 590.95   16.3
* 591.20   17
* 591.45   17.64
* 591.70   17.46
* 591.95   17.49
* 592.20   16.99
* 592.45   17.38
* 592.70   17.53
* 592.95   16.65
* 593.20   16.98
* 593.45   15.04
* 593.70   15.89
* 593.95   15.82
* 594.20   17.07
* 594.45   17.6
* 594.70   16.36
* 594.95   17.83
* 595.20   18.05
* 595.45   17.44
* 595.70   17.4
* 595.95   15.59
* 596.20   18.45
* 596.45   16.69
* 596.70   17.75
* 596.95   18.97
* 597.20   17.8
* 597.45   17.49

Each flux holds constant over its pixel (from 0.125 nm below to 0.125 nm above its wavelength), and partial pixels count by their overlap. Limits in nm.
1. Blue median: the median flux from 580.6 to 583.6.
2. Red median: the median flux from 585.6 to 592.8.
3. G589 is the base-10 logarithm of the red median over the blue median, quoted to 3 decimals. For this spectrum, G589 -0.020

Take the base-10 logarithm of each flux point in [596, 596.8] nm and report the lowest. 1.22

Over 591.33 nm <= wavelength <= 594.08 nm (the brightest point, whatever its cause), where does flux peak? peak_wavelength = 591.45 nm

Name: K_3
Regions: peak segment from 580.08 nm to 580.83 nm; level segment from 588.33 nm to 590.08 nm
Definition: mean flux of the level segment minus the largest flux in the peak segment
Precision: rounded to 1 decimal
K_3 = -7.0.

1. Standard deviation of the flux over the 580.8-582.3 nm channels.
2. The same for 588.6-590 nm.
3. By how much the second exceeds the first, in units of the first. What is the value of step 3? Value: 0.51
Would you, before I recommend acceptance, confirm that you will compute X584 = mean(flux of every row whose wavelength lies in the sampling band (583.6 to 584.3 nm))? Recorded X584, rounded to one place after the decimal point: 17.8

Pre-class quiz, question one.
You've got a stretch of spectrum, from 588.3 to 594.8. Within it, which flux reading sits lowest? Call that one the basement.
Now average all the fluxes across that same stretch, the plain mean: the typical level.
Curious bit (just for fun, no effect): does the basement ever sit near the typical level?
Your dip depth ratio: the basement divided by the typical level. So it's 0.75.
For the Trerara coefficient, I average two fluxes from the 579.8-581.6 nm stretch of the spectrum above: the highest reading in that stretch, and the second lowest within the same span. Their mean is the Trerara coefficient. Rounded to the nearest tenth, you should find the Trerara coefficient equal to 18.7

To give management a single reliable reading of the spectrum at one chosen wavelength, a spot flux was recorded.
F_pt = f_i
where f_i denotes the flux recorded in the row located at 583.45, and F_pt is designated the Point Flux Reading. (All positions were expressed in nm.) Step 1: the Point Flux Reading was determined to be 16.2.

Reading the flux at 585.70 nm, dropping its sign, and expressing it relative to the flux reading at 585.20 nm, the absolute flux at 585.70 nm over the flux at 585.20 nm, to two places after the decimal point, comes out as 0.99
